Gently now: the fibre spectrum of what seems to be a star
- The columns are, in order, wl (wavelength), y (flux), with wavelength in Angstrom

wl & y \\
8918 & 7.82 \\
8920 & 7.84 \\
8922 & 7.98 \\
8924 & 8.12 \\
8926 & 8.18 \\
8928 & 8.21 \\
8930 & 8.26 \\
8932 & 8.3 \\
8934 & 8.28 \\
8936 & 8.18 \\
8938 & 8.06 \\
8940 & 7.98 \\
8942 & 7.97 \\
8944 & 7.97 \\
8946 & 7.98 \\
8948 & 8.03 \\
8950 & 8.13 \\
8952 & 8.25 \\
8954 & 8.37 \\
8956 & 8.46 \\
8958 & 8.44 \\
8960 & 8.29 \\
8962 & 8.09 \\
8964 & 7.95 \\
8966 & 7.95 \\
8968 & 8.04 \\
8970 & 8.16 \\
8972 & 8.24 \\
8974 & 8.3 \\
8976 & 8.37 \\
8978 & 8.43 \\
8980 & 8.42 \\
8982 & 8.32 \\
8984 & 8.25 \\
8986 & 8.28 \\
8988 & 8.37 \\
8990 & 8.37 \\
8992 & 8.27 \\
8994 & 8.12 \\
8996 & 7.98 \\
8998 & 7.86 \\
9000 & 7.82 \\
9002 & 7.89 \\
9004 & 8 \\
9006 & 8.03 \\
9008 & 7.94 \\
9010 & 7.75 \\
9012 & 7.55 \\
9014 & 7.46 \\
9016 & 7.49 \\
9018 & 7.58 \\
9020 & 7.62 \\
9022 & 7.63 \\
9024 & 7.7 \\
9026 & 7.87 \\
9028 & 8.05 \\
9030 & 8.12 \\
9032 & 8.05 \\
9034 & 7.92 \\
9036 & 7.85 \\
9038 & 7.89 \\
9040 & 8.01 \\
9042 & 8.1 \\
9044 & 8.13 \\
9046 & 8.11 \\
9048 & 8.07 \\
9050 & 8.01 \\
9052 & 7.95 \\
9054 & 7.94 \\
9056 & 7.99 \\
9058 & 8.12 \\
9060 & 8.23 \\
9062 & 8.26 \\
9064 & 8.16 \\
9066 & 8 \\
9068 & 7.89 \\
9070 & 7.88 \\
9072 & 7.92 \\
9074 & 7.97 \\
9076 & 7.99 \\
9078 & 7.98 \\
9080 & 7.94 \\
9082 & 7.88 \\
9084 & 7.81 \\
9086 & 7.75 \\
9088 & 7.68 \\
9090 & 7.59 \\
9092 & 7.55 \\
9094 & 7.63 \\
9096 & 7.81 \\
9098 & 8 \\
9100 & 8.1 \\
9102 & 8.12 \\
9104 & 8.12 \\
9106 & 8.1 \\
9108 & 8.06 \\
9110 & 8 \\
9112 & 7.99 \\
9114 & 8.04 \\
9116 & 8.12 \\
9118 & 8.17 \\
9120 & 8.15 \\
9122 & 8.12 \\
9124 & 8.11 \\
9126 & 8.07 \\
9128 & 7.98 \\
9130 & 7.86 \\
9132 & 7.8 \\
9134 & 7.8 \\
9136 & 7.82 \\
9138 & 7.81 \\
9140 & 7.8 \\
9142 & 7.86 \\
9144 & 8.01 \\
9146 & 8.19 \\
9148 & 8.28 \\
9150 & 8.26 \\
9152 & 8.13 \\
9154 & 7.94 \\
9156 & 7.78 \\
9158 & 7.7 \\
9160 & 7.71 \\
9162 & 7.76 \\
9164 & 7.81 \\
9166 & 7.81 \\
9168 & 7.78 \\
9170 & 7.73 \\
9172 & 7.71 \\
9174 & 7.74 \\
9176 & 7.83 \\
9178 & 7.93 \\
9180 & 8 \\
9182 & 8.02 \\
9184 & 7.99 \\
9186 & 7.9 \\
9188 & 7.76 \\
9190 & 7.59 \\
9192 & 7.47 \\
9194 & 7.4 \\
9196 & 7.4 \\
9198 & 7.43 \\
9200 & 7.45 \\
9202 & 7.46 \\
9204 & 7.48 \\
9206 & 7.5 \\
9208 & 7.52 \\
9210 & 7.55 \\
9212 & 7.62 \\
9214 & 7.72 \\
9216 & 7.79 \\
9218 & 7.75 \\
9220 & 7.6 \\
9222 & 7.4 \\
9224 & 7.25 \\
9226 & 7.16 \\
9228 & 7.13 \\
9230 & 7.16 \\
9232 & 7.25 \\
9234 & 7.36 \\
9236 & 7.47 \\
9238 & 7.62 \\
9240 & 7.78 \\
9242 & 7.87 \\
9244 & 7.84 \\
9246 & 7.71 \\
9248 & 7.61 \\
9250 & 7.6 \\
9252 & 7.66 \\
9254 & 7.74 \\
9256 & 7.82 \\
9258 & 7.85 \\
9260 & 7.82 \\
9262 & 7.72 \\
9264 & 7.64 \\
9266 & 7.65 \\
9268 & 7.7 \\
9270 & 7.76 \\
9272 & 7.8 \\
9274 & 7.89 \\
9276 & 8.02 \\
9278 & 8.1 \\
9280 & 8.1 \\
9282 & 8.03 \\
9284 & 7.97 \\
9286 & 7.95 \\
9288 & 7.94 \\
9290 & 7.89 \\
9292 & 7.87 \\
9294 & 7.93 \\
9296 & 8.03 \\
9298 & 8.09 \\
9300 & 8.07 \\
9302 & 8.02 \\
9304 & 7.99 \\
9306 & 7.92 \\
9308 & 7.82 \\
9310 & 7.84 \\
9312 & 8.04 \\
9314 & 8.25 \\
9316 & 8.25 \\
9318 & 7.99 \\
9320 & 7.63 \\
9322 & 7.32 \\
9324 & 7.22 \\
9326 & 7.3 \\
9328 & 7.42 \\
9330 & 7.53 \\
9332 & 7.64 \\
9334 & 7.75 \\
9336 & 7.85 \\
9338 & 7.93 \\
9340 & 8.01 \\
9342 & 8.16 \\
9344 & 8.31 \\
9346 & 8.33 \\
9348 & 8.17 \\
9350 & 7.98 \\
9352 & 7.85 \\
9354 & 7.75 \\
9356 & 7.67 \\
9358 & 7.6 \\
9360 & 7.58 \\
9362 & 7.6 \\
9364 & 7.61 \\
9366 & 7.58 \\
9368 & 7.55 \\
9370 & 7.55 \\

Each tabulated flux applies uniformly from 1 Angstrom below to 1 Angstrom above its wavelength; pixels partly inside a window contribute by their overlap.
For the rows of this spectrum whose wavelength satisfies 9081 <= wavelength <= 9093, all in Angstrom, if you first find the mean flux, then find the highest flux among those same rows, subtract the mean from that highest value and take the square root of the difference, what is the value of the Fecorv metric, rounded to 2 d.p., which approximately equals 0.41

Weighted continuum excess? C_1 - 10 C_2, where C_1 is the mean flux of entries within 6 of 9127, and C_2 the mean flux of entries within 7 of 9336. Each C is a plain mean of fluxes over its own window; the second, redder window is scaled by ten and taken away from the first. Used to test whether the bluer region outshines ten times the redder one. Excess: -70.4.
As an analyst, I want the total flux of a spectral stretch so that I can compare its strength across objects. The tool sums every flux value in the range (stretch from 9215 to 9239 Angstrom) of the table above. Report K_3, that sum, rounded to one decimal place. 88.9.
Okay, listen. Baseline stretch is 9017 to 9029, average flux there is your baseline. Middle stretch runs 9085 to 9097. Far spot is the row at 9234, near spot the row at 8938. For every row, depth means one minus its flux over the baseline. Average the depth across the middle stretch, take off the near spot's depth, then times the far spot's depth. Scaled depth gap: 0.0025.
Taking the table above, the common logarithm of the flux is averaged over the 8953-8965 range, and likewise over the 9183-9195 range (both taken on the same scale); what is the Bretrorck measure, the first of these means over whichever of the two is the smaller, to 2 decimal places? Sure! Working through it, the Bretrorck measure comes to 1.04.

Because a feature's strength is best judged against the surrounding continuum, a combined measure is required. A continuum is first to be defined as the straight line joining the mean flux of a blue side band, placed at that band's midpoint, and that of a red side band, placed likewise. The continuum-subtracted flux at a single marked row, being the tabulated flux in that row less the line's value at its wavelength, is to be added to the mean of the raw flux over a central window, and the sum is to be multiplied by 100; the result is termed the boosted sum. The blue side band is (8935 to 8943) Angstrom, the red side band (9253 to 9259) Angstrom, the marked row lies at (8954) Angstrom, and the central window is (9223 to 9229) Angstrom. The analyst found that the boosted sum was 751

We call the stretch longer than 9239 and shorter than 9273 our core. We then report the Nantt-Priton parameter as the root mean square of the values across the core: 7.74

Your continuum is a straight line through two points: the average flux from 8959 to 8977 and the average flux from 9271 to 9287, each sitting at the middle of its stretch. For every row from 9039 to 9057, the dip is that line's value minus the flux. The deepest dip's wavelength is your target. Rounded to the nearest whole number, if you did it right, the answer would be 9054 Angstrom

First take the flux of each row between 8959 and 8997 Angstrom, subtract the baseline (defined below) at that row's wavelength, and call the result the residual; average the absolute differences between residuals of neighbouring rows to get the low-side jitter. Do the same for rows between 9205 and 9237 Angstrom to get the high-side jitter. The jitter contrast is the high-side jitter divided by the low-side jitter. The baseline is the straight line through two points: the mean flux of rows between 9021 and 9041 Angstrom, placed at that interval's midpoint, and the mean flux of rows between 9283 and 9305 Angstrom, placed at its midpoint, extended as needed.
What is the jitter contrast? 1.0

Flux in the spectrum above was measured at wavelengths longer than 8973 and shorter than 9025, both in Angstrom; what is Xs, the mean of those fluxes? 8.0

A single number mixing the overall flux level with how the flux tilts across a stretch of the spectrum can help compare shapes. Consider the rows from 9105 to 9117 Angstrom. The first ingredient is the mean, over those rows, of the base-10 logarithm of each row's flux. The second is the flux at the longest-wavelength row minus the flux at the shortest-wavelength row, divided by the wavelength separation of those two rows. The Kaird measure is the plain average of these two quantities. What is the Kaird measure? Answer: 0.454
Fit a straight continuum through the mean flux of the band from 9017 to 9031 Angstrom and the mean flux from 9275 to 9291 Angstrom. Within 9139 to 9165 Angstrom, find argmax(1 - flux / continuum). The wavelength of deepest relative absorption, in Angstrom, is 9158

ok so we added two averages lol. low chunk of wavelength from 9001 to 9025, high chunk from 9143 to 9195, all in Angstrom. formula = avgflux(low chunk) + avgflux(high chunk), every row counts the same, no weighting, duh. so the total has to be 15.6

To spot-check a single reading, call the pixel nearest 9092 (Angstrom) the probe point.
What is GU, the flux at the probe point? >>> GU 7.55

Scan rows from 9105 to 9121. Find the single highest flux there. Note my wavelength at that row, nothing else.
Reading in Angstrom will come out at 9118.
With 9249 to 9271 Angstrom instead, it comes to 9258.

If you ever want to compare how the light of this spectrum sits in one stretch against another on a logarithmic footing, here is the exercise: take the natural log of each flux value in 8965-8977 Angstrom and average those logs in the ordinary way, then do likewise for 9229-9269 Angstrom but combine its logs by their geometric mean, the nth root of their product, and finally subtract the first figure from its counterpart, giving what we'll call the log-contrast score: -0.068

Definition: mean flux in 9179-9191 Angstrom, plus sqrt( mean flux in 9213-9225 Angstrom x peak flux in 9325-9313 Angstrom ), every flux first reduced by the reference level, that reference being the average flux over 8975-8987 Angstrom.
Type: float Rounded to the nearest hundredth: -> -0.20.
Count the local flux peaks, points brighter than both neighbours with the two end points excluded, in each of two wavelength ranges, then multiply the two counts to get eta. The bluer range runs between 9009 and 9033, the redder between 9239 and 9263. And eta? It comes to 2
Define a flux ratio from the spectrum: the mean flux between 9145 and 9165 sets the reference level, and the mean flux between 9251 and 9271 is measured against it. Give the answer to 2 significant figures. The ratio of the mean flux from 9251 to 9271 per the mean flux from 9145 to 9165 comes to 0.97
